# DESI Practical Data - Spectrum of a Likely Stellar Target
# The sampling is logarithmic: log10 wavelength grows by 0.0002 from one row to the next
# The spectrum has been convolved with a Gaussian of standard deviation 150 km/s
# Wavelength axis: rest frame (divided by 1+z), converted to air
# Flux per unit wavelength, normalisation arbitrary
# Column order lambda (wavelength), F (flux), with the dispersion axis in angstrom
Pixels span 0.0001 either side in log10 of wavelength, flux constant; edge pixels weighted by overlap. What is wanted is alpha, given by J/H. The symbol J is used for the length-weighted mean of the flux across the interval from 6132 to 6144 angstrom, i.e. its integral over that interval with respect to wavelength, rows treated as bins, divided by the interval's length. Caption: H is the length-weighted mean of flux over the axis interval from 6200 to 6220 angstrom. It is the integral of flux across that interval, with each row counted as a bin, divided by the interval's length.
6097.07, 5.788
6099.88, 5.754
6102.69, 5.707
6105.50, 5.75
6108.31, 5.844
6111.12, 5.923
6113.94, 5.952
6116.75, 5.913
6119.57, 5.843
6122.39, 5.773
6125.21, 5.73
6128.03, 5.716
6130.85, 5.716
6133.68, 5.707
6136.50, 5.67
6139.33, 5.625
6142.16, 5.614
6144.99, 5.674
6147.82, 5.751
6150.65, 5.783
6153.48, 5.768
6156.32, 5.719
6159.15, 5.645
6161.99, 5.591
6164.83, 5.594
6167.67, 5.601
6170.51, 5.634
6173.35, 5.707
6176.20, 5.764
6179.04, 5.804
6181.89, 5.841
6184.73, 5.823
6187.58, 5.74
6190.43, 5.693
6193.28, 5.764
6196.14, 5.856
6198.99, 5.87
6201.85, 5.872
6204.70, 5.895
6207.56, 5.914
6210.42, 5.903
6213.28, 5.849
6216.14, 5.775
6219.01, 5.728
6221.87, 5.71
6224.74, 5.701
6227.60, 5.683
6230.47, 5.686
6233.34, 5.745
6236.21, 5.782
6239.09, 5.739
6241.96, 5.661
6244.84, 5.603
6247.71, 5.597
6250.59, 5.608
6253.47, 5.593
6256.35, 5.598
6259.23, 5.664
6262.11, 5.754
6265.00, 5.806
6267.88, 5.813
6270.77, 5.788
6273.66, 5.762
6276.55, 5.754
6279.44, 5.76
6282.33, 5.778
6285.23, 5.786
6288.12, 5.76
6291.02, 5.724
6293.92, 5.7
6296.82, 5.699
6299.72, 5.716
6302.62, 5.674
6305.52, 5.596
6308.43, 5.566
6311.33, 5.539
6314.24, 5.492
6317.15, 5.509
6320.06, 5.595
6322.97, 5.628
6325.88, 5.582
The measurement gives 0.97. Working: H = 5.85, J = 5.65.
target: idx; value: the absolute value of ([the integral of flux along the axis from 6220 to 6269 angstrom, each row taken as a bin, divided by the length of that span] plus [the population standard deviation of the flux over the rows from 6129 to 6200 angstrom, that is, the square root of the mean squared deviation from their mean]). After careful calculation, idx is 5.77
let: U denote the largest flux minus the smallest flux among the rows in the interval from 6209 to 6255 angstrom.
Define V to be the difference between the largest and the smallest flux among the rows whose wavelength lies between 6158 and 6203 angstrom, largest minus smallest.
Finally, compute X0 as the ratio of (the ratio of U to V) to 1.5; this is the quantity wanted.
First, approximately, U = 0.31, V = 0.281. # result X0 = 0.74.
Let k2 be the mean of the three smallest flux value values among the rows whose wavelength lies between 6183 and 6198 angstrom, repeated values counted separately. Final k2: 5.73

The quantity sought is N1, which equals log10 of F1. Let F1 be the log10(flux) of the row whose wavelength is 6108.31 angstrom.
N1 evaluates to -0.115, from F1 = 0.767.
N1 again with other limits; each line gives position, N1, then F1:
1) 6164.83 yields -0.126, 0.748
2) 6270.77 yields -0.118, 0.763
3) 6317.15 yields -0.130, 0.741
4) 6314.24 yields -0.131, 0.740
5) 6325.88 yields -0.127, 0.747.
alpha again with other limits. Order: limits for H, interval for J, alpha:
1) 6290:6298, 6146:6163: 1.00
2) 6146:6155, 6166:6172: 0.98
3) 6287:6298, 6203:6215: 1.03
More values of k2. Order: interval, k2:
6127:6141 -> 5.67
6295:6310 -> 5.61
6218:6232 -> 5.69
